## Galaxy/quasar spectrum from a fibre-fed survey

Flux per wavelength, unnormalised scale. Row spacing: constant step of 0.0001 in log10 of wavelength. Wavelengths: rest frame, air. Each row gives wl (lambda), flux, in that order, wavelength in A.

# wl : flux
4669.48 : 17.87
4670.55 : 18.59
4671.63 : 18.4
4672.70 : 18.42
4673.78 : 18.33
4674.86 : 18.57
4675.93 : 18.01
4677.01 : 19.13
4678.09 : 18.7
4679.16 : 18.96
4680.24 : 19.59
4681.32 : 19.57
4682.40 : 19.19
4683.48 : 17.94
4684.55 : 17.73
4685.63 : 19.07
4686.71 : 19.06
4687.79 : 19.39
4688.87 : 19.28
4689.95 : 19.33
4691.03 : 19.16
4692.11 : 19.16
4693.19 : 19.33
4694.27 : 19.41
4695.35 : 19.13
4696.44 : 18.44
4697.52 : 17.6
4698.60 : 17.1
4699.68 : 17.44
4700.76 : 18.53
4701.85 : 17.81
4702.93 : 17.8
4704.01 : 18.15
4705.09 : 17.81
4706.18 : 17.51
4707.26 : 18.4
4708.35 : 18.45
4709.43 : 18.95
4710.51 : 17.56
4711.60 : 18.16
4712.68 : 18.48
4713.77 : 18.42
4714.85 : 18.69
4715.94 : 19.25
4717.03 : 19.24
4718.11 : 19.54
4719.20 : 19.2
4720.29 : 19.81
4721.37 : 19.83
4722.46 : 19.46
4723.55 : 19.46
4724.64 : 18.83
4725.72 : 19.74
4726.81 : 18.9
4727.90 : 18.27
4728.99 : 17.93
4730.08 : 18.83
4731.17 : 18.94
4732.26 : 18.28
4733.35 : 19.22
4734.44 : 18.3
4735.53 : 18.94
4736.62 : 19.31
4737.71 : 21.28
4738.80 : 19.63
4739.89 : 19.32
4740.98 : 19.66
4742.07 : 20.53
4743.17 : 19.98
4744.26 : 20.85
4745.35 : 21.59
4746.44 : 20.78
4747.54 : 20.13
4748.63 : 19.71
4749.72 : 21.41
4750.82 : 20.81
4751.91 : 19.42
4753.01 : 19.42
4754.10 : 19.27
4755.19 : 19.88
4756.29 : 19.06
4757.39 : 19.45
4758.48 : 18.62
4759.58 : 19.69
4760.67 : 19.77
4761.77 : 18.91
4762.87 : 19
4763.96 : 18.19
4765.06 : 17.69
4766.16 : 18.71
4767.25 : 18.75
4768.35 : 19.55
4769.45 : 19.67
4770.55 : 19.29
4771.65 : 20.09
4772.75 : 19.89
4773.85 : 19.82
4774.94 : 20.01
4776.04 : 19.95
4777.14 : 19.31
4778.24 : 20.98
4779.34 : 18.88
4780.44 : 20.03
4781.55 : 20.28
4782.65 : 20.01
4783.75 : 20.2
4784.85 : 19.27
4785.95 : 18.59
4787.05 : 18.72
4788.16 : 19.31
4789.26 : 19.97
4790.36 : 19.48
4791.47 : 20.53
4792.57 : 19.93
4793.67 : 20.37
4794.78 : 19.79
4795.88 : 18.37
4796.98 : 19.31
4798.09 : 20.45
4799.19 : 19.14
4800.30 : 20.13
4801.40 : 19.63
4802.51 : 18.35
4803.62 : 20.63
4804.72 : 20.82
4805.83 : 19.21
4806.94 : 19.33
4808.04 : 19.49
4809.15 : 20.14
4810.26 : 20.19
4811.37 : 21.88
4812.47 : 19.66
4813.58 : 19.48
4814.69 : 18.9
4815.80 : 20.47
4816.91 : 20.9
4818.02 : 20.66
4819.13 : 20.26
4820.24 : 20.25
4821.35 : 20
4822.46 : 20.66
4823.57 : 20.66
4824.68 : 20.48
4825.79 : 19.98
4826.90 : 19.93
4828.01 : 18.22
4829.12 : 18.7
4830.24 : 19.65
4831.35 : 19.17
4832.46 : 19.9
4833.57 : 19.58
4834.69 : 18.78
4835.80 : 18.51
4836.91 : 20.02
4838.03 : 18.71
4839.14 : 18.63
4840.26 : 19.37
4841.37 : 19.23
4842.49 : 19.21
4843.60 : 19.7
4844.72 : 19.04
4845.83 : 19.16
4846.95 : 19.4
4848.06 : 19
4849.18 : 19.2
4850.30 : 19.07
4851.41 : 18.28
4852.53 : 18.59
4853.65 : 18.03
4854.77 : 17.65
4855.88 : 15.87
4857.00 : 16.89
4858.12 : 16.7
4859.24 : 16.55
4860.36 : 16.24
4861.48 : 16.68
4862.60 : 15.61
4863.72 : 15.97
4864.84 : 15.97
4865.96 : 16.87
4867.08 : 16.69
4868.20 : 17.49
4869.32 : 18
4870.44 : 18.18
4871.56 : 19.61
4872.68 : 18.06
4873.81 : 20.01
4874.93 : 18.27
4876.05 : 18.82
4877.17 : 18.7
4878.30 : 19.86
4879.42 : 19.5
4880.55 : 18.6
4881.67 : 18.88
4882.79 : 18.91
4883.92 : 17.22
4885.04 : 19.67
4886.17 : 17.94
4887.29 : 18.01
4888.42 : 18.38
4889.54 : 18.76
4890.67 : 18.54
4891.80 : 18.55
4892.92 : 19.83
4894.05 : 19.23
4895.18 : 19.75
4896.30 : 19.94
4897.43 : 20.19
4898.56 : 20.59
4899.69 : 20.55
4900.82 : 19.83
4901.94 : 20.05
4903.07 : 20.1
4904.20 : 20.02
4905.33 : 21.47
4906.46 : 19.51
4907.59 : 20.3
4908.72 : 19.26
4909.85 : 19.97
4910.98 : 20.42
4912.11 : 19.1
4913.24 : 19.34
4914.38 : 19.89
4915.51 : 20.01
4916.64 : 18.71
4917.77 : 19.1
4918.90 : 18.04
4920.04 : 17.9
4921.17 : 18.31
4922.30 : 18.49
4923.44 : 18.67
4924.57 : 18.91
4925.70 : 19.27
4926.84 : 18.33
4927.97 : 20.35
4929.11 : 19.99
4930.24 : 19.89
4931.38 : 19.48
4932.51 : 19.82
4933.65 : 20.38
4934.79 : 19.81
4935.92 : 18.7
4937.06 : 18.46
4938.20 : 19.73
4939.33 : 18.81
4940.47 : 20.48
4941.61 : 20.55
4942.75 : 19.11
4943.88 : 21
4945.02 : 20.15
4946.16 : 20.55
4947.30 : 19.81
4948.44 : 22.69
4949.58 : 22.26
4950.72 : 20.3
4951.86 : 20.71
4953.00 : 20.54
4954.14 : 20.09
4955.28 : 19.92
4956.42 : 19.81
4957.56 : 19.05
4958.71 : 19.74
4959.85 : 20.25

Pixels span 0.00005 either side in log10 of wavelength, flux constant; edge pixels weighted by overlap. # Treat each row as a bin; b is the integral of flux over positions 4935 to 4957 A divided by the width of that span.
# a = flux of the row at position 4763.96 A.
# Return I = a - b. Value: -2.0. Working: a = 18.19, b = 20.2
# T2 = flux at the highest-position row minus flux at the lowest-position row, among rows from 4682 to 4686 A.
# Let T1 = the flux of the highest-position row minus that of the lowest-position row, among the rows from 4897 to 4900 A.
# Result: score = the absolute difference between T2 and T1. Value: 0.5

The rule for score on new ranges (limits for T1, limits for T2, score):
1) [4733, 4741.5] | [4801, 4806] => 0.9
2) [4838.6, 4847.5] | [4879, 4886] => 0.6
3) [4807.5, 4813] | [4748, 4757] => 0.8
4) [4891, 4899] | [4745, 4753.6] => 4.2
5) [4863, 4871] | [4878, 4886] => 2.4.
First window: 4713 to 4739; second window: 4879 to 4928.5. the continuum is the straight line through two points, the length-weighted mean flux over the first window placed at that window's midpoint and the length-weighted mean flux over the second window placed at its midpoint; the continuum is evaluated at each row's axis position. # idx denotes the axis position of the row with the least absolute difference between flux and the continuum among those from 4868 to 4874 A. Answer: 4871.56 A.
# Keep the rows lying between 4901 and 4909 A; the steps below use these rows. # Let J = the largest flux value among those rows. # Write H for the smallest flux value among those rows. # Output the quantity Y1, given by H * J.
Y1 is 414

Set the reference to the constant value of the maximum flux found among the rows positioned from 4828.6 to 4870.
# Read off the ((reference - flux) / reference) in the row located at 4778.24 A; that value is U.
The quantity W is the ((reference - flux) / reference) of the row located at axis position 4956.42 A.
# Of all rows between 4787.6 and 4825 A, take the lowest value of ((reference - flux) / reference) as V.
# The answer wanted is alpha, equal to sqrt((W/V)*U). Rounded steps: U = -0.05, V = -0.09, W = 0.01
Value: 0.07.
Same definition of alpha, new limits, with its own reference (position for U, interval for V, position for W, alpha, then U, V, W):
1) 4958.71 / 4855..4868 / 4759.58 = 0.04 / 0.01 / 0.16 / 0.02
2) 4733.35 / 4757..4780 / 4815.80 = 0.14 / 0.04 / -0.05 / -0.02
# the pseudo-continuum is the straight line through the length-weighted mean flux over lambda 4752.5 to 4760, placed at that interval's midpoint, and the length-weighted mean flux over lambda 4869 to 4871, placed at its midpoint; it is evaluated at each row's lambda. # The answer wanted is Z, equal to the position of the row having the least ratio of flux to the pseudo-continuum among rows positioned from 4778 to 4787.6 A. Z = 4785.95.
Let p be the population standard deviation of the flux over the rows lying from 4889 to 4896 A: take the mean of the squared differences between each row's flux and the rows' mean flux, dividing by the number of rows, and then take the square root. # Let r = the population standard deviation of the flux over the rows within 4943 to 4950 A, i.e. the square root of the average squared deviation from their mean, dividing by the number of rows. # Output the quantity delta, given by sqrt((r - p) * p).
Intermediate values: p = 0.53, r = 1.1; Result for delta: 0.53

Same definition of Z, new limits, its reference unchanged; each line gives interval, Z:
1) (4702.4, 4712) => 4706.18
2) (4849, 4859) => 4855.88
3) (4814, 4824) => 4814.69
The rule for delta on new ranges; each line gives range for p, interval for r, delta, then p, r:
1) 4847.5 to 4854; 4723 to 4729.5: 0.29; 0.43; 0.6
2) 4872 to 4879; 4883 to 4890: 0.12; 0.74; 0.8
